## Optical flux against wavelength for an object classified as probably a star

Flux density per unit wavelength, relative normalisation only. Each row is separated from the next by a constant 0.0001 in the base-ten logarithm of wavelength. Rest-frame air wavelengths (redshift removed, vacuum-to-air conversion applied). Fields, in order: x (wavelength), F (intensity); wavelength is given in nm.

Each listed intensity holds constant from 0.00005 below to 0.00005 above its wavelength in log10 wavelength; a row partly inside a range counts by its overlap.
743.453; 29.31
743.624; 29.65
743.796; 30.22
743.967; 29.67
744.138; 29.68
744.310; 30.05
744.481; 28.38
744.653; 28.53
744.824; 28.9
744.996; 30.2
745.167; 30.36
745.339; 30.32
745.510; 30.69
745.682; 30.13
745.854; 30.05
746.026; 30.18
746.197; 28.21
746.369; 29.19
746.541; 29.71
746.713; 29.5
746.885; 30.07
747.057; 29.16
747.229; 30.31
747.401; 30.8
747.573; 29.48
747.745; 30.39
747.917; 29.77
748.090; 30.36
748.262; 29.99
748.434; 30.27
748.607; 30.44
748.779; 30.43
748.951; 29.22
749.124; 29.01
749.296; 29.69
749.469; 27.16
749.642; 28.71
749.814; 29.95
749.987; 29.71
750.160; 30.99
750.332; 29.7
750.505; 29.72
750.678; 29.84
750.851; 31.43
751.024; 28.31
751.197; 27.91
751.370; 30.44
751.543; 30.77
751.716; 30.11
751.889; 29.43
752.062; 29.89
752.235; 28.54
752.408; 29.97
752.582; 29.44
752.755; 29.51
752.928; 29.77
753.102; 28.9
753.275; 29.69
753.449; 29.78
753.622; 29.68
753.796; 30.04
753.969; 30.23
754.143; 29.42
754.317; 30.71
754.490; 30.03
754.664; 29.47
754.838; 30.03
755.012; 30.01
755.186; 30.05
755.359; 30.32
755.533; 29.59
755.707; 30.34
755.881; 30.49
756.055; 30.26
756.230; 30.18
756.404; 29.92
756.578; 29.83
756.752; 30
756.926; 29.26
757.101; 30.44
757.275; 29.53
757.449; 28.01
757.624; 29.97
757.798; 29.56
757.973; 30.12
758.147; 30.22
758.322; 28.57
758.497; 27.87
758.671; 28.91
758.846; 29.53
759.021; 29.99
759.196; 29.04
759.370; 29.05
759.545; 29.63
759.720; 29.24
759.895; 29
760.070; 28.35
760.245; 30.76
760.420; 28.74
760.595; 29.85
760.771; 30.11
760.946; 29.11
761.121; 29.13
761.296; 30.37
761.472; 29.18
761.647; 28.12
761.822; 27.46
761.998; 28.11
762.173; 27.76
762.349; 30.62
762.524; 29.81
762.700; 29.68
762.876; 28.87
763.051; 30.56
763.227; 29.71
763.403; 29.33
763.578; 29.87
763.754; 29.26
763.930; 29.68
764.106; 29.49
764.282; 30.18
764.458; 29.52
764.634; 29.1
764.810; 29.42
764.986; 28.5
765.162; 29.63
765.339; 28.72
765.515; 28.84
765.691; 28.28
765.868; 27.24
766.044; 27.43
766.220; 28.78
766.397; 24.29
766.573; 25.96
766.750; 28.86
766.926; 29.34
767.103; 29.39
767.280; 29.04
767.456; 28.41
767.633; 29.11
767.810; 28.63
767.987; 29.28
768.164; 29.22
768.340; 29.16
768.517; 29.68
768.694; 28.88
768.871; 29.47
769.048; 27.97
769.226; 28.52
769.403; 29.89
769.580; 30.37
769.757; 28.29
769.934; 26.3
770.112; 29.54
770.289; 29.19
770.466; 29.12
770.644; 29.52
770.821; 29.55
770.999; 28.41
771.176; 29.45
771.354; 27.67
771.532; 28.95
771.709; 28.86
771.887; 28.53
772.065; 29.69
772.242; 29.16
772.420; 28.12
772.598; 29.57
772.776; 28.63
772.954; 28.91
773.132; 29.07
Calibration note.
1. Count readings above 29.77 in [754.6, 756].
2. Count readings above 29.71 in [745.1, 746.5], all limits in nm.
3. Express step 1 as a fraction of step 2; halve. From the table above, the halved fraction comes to 0.5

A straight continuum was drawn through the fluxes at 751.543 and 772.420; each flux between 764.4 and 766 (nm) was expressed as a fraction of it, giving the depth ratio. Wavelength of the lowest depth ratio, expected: 765.868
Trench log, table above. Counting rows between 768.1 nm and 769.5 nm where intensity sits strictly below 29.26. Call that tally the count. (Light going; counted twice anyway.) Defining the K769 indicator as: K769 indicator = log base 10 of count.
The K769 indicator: 0.70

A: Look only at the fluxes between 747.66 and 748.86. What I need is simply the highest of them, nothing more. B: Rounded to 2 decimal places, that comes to 30.44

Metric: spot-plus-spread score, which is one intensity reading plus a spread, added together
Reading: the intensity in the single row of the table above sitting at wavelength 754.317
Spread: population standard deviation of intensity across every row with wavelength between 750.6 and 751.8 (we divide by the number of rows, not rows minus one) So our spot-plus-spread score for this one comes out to 31.9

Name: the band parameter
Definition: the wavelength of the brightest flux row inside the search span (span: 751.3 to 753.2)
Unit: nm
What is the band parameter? 751.543 nm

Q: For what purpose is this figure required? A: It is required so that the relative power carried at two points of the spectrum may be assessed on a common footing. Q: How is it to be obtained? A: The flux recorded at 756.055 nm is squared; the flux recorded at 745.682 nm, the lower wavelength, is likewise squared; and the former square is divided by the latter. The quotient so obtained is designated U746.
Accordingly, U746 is 1.01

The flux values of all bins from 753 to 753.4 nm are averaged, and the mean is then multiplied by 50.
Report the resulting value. 1465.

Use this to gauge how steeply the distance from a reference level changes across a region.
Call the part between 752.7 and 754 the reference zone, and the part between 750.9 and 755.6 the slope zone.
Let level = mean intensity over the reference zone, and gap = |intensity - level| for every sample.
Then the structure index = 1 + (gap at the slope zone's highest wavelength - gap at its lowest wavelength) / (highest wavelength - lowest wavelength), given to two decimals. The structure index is 0.72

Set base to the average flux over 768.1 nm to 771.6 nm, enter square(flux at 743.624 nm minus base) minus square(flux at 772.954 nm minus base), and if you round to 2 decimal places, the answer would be 0.48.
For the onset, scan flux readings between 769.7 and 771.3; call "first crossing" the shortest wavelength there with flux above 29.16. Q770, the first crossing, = 770.112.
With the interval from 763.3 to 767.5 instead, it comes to 763.403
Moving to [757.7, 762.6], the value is 757.798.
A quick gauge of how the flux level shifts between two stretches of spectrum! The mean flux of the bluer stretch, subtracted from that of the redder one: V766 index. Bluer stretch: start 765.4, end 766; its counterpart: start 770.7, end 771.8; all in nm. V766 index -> 0.7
